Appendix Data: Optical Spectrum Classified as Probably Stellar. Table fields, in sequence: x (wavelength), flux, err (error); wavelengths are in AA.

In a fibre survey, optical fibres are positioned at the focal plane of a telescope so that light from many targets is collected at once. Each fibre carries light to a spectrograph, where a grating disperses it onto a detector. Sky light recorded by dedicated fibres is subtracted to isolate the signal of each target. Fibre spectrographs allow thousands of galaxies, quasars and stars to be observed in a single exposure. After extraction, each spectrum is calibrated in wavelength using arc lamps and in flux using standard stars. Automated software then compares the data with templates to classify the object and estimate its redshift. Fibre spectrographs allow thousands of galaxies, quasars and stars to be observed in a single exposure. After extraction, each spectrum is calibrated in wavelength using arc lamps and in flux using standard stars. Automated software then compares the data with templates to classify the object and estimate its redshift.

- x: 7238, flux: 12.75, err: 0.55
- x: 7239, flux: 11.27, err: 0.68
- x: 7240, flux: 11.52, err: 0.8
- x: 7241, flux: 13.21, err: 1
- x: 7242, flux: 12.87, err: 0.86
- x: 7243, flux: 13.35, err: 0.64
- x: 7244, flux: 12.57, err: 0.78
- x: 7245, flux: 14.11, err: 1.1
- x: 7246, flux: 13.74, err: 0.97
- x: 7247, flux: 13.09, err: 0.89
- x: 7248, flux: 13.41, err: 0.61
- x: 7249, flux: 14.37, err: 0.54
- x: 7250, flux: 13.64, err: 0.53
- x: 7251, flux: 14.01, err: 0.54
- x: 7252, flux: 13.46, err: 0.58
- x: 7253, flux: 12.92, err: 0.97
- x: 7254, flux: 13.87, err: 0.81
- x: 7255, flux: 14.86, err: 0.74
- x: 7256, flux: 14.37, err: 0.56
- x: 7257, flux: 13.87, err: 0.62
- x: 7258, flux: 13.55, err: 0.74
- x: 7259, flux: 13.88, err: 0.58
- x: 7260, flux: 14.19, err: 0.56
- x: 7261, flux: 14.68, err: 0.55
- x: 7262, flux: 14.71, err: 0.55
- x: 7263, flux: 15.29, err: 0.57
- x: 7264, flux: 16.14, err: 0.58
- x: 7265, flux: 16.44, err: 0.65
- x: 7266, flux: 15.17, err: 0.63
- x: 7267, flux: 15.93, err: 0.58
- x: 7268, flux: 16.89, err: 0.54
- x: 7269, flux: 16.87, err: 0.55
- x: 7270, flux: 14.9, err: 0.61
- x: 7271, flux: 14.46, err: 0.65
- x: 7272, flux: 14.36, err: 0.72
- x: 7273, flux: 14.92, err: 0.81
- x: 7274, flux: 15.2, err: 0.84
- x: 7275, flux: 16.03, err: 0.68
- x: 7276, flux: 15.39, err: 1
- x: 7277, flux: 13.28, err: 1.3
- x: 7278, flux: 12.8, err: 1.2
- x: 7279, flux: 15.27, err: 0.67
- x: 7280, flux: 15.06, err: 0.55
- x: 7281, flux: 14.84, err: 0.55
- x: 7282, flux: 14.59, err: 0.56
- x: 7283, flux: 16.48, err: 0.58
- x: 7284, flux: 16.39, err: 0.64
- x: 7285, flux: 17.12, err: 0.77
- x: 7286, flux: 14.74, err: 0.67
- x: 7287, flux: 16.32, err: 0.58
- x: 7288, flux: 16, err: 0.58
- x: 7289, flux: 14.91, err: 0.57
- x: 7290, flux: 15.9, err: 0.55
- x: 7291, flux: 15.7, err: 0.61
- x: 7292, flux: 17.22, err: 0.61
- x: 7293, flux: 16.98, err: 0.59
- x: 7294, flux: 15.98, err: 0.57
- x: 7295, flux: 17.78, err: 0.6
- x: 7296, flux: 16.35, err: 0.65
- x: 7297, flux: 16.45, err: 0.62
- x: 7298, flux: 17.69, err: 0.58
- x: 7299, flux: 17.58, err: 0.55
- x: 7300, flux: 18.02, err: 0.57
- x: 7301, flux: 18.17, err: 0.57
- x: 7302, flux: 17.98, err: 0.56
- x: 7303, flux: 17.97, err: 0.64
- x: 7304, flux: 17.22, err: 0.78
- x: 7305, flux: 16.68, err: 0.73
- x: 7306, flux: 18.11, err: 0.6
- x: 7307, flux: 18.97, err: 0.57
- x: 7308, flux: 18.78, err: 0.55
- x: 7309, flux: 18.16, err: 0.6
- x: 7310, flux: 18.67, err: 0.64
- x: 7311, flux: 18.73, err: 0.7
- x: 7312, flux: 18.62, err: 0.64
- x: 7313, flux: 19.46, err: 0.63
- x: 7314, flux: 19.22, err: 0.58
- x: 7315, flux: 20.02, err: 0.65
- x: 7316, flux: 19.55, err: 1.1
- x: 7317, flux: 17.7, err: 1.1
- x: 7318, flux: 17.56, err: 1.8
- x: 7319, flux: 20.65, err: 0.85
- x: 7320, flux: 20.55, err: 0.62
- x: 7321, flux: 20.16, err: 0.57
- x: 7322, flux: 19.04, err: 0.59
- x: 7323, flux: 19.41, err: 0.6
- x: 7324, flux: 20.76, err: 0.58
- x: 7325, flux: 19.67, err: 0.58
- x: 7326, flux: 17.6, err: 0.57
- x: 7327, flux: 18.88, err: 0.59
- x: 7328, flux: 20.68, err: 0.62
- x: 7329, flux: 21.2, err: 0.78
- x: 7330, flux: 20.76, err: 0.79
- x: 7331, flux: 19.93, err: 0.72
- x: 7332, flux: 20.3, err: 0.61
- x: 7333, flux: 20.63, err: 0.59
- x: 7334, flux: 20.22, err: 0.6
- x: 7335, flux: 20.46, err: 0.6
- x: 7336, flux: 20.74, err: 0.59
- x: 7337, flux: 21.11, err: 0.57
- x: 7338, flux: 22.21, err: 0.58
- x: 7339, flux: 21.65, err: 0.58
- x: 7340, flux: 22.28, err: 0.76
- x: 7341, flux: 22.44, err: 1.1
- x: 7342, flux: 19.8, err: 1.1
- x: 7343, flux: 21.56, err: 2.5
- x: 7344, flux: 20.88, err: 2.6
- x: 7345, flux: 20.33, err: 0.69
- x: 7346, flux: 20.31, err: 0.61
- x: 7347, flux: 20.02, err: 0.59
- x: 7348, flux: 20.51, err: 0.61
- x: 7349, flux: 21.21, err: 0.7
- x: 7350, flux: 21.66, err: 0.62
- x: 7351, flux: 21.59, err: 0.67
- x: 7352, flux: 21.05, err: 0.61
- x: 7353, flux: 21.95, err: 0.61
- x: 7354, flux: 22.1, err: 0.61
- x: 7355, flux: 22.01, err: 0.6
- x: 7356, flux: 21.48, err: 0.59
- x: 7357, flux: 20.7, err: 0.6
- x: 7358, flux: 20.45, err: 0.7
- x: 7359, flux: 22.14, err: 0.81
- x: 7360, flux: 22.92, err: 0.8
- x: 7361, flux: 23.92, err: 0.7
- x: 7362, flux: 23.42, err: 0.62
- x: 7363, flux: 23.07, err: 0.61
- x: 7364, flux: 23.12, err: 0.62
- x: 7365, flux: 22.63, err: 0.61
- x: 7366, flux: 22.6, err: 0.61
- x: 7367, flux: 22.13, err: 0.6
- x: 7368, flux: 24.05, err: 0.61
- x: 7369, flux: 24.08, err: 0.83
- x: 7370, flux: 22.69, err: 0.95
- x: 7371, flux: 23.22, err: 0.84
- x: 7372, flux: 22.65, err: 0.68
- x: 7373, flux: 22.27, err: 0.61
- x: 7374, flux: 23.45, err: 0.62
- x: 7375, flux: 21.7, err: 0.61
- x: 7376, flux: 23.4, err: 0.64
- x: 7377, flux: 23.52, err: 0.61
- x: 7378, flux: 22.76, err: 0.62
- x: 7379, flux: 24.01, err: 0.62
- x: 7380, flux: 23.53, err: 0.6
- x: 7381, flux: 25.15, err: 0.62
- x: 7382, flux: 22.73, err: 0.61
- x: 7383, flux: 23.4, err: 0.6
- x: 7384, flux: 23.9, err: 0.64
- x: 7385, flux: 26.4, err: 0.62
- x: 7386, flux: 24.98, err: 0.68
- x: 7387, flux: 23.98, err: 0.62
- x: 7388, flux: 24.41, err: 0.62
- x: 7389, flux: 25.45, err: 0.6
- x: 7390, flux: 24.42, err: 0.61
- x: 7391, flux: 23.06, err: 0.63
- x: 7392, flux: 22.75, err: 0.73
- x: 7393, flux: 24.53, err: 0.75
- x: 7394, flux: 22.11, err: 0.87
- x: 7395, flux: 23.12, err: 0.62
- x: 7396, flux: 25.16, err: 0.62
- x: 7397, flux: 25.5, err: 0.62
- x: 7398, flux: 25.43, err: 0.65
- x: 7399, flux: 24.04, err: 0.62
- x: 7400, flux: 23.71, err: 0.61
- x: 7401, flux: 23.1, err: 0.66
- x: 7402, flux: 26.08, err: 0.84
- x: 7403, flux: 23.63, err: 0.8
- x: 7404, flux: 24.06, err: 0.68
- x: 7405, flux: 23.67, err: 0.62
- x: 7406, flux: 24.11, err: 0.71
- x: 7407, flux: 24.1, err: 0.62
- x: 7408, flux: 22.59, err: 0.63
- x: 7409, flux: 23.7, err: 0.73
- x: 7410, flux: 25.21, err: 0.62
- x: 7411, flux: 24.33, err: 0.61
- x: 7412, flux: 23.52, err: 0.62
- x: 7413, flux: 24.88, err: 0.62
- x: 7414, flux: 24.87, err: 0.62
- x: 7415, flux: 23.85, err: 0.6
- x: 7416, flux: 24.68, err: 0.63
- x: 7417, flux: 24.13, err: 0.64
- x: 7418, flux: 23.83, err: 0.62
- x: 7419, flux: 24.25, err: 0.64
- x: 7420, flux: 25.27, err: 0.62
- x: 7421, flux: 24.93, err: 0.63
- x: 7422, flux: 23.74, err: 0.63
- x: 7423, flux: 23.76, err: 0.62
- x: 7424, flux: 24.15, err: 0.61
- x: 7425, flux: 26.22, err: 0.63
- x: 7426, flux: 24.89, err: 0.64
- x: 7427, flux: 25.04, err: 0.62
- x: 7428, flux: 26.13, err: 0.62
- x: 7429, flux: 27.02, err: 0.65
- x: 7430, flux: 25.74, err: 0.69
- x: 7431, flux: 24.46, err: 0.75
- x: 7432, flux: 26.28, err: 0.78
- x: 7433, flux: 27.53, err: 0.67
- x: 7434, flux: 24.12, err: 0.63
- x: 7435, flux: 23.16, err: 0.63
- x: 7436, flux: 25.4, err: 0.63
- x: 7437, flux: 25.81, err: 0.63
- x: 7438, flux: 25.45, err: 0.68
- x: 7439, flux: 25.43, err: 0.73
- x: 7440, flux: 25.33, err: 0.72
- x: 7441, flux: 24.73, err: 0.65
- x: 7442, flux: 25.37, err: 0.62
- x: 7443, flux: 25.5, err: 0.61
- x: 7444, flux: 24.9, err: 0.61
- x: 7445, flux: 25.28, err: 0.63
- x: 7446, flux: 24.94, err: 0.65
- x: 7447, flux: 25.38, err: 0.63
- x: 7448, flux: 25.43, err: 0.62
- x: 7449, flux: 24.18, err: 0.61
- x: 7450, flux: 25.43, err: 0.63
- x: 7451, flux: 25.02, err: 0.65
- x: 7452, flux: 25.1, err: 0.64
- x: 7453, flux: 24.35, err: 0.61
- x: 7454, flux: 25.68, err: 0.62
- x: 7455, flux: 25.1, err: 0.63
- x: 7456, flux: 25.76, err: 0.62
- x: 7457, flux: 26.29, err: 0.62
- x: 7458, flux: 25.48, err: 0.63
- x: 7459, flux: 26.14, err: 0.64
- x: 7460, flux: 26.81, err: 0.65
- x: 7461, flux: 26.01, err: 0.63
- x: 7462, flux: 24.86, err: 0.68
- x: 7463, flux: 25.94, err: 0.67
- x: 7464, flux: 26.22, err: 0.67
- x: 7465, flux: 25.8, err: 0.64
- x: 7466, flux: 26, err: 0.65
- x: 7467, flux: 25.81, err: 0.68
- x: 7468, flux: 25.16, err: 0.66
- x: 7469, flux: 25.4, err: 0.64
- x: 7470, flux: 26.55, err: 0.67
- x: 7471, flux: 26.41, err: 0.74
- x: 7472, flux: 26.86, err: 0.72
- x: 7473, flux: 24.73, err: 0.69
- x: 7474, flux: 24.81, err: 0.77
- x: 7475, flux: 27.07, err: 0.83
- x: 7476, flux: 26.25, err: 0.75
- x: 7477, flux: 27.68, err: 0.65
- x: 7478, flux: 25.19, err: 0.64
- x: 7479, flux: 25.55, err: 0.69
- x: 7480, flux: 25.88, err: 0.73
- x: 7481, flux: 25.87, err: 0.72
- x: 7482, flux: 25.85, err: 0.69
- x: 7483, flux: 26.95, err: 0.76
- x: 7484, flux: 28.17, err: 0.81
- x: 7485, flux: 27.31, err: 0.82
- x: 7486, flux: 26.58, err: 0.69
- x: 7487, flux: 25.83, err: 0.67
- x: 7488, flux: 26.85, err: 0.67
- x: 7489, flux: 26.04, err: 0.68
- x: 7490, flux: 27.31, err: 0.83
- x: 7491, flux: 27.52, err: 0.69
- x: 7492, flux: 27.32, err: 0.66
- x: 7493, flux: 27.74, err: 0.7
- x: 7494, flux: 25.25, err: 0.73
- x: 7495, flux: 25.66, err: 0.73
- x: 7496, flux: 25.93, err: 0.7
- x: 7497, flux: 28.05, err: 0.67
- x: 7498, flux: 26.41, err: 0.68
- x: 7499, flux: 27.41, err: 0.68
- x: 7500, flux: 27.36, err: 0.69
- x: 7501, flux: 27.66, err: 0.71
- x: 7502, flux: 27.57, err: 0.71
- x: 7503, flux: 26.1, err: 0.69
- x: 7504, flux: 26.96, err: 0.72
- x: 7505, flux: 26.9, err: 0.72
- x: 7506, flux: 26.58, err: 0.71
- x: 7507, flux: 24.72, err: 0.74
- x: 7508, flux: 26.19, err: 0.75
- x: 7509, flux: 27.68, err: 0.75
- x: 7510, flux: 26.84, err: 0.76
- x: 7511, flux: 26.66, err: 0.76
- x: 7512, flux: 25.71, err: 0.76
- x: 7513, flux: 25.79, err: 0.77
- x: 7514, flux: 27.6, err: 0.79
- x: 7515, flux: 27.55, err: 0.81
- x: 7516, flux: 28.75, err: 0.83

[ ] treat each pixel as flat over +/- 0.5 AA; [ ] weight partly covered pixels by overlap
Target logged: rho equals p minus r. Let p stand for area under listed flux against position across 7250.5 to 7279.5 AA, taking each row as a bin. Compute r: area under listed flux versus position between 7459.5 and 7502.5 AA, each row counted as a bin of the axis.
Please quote -708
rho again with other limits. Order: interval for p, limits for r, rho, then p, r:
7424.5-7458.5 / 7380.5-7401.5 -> 355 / 862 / 507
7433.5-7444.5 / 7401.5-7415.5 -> -63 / 275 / 339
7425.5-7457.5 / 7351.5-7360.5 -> 615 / 810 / 195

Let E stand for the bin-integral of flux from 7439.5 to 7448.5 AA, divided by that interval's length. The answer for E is 25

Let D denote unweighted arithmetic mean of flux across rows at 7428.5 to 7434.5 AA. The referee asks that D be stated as 25.9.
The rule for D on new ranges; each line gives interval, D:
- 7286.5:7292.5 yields 16.0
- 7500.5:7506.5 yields 27.0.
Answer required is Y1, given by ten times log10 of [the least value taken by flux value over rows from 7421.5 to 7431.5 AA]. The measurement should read 13.8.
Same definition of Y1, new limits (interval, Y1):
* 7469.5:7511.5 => 13.9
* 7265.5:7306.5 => 11.1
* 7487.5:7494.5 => 14.0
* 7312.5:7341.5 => 12.4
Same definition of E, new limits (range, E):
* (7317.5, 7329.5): 20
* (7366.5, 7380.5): 23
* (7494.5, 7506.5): 27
